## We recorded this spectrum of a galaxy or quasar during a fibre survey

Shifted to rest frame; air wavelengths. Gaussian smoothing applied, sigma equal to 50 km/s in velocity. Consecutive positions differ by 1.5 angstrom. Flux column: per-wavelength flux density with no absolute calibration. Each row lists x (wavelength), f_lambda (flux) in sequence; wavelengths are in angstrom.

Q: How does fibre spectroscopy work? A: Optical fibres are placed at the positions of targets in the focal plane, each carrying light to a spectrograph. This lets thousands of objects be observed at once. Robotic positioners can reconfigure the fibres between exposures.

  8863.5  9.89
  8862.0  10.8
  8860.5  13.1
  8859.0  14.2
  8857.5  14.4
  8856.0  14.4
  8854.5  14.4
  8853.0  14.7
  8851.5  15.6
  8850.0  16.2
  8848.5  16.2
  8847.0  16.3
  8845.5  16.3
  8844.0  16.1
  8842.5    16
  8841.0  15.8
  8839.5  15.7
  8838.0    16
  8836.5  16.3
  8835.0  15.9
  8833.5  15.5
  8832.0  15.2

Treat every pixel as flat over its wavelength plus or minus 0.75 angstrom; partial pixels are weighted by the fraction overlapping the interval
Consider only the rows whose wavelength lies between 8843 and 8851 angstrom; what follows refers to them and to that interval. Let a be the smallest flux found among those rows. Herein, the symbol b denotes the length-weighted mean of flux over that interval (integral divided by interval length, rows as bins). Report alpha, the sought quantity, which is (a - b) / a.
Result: -0.006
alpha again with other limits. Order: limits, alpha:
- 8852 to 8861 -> -0.089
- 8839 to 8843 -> -0.008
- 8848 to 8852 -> -0.026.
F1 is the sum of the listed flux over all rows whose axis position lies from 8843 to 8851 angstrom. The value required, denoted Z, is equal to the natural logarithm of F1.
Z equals 4.40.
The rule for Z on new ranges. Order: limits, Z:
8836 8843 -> 4.38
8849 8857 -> 4.32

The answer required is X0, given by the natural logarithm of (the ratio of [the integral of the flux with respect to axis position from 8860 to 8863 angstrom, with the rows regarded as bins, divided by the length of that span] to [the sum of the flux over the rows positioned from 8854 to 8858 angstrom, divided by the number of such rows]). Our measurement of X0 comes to -0.21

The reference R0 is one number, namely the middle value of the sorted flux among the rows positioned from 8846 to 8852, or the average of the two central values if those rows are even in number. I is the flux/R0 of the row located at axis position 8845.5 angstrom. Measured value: 1.01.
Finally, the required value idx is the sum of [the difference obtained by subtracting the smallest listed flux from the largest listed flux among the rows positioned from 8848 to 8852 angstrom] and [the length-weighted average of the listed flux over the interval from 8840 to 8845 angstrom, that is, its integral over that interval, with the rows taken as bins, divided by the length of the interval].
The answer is 16.6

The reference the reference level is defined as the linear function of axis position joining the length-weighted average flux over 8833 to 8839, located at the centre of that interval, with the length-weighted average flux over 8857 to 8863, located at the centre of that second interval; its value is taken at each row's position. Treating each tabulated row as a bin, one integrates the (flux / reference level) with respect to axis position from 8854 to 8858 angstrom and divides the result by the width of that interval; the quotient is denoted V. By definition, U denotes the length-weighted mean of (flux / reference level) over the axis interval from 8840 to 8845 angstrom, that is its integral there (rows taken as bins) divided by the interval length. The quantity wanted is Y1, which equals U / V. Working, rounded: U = 1.06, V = 1.07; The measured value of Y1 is 0.99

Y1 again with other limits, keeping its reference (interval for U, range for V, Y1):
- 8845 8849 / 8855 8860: 1.04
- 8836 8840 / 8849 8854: 0.92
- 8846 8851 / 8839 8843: 1.09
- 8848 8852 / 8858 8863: 1.15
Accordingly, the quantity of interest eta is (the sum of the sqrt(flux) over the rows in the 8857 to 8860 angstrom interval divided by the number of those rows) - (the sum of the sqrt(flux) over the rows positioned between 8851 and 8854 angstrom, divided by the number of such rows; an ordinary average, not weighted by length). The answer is -0.11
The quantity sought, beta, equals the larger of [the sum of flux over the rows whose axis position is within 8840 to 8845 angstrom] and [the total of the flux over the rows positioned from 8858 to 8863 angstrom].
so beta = 48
